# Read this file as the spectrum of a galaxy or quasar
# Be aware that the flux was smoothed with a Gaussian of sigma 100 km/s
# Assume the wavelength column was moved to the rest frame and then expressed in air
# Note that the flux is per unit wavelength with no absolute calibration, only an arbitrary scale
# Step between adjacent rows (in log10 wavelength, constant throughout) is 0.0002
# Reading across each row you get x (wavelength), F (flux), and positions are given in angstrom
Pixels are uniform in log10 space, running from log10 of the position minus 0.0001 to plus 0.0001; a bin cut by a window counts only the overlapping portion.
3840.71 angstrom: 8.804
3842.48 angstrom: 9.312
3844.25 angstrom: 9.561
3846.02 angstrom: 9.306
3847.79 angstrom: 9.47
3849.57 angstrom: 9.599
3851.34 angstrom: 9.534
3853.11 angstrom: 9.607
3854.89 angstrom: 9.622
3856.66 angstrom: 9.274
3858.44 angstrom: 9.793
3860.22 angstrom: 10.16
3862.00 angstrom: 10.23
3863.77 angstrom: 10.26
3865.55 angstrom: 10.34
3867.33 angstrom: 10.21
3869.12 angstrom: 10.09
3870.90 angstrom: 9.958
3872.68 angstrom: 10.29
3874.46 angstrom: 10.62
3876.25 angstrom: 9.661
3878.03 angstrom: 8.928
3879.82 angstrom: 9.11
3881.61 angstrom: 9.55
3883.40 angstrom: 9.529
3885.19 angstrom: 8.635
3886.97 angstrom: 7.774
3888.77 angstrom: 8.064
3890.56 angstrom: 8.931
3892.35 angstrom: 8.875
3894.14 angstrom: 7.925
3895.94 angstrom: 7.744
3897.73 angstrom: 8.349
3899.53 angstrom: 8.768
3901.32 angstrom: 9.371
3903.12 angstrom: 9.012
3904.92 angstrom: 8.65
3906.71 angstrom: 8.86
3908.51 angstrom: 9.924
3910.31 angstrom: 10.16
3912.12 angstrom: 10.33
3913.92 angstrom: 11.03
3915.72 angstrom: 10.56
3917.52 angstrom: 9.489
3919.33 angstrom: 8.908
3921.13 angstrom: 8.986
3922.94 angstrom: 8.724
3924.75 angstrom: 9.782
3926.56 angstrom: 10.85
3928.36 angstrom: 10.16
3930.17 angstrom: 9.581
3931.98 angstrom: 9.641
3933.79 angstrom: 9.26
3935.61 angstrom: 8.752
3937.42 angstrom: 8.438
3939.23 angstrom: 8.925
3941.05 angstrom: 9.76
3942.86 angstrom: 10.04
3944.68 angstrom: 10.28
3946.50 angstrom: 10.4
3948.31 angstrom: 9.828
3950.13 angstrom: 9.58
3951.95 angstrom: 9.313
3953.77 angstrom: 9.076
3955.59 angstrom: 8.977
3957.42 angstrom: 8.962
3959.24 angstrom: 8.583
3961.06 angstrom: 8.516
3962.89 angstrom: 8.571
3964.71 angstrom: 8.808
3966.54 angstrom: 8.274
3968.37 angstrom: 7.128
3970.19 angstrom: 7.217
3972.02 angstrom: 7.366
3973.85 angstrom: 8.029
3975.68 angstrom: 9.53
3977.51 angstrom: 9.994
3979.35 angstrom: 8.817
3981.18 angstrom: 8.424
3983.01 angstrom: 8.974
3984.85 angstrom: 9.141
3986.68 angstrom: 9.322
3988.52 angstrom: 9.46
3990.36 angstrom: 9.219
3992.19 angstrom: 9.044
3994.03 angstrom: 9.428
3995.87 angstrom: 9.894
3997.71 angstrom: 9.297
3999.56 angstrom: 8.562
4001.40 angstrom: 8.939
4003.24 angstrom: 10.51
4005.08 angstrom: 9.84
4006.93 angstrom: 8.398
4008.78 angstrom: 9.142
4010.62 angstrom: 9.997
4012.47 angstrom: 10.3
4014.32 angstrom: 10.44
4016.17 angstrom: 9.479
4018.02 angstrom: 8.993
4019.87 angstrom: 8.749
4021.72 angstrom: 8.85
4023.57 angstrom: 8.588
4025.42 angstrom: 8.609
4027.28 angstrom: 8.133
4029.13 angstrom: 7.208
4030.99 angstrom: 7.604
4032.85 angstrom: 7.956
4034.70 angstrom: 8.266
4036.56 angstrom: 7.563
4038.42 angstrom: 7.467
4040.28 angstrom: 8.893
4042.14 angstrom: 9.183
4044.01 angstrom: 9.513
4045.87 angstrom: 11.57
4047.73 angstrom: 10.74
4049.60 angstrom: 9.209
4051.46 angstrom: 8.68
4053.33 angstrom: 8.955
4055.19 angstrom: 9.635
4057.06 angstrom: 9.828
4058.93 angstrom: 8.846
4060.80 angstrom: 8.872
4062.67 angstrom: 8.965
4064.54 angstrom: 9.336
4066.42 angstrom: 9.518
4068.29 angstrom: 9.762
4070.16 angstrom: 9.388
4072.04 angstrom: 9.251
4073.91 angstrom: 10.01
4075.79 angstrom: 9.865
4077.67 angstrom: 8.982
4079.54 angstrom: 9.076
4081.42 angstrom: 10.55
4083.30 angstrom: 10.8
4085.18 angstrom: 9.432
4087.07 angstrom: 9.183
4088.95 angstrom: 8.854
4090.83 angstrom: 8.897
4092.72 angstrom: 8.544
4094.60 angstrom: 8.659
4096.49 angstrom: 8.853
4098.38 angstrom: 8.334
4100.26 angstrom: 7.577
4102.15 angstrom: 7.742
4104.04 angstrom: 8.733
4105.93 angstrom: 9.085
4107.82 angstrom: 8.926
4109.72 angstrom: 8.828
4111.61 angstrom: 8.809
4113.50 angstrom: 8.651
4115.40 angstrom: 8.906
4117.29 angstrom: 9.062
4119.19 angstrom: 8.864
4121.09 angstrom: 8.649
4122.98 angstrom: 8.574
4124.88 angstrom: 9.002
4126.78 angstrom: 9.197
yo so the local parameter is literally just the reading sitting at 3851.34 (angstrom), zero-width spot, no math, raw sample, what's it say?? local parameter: 9.534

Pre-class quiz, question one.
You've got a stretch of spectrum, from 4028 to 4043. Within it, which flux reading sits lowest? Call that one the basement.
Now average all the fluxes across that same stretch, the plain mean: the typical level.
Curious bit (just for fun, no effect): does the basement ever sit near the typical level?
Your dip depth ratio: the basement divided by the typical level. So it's 0.90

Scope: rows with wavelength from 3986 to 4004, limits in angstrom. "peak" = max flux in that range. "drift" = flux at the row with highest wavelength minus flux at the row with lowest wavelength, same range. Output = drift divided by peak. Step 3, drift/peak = 0.11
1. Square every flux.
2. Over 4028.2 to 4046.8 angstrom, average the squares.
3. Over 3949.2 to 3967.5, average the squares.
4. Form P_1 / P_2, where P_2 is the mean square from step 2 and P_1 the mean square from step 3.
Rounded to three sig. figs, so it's 1.06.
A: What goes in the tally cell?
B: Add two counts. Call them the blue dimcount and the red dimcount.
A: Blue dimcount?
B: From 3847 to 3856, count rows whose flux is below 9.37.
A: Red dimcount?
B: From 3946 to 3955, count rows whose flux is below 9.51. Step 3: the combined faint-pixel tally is 2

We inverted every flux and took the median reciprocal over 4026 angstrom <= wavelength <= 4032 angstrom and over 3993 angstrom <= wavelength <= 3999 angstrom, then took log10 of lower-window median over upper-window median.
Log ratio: -0.093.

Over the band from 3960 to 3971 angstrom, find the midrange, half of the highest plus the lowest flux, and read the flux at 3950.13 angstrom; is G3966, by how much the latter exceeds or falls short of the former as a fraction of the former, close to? 0.202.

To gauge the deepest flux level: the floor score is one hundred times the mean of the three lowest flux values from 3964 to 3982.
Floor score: 724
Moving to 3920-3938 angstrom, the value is 864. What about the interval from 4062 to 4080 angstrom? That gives 901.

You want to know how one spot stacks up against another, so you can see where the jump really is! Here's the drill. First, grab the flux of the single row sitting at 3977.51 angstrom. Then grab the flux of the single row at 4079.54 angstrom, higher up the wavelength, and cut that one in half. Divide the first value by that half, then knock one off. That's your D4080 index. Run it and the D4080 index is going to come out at 1.20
